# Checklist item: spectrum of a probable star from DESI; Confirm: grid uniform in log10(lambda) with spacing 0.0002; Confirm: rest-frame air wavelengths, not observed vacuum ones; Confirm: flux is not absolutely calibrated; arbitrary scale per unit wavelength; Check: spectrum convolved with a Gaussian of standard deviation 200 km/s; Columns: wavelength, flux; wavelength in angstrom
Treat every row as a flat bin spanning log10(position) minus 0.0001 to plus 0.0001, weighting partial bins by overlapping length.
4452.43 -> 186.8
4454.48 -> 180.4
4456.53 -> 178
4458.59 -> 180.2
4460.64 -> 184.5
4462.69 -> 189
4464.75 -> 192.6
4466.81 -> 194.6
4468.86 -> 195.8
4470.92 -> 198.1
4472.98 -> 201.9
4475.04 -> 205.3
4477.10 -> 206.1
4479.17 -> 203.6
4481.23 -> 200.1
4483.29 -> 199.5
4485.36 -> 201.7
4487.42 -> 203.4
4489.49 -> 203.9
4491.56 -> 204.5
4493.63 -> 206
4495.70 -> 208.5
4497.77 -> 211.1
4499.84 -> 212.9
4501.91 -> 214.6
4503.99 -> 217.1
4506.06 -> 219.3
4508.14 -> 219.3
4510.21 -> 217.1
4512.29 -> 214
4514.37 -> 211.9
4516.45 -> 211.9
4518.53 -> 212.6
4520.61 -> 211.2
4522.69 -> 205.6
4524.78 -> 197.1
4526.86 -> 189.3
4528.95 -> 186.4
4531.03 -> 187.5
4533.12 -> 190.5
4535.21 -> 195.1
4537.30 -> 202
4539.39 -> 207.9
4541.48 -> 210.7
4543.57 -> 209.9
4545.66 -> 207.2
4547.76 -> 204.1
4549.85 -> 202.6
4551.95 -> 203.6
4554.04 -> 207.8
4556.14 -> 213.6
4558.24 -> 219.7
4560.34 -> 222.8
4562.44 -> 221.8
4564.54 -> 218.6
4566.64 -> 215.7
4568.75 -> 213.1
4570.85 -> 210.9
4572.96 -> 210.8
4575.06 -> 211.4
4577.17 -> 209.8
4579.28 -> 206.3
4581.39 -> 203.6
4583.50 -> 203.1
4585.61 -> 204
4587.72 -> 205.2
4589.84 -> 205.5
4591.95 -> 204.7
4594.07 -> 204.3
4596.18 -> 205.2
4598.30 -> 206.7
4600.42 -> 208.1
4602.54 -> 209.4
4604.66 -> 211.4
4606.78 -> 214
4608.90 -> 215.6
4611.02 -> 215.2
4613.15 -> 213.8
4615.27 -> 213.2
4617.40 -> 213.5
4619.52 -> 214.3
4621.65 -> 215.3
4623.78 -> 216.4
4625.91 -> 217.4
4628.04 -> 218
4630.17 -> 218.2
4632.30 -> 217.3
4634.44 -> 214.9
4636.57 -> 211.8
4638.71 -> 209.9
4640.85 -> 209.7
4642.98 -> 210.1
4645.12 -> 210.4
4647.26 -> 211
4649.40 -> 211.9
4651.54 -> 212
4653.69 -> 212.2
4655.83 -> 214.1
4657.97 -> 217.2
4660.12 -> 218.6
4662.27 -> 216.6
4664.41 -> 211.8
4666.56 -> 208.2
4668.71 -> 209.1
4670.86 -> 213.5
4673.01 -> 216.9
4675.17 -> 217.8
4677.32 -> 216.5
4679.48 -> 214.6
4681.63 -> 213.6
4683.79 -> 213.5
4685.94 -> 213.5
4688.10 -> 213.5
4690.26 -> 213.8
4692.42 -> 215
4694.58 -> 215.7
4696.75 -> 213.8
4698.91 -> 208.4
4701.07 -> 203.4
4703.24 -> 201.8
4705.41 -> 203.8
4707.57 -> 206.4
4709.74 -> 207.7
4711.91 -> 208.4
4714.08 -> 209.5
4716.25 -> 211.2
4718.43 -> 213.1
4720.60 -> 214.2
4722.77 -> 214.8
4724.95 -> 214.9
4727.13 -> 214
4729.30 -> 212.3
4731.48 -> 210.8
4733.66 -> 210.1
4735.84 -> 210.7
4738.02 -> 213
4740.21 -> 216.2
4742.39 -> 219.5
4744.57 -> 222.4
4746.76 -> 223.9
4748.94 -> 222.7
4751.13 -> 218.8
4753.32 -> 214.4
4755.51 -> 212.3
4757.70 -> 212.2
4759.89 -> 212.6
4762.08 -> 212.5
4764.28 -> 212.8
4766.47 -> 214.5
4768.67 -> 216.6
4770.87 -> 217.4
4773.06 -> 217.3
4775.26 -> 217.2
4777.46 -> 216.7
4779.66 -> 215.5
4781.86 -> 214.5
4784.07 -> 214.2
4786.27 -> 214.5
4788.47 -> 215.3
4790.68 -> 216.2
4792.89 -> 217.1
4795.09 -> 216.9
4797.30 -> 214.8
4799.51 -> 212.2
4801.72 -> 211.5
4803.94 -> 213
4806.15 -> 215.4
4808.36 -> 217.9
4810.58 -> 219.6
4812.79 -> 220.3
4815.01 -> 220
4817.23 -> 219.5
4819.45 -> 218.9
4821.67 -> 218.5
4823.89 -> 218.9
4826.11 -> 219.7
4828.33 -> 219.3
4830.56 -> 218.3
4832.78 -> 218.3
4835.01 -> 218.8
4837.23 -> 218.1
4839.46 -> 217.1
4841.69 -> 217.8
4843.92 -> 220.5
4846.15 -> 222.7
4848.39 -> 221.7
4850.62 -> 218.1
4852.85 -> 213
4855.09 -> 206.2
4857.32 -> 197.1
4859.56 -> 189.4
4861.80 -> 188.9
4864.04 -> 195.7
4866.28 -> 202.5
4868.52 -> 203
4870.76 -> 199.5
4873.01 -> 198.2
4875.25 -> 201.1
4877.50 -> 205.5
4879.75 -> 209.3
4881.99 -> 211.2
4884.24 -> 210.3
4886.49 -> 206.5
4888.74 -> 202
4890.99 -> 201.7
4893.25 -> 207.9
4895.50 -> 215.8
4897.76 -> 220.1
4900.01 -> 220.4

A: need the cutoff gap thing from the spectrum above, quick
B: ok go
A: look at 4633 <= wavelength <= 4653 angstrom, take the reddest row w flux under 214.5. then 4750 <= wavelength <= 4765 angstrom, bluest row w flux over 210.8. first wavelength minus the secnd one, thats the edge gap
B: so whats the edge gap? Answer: -99.6 angstrom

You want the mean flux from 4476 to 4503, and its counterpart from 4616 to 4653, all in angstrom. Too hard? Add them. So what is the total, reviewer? 419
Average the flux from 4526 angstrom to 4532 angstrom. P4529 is 188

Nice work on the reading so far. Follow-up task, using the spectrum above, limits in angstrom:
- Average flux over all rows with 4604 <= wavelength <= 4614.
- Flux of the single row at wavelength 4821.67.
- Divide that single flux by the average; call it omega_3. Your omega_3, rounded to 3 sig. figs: 1.02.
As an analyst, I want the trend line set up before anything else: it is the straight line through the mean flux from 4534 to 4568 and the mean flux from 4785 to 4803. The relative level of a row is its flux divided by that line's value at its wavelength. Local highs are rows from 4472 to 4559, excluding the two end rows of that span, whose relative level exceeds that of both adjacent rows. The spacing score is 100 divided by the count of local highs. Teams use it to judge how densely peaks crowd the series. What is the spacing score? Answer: 25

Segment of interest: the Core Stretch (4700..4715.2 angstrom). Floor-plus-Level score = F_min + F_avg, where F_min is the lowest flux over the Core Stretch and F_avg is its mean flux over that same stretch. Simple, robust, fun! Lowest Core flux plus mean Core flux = 408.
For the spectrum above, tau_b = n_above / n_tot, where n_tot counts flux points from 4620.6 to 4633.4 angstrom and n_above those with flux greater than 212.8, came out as 1.0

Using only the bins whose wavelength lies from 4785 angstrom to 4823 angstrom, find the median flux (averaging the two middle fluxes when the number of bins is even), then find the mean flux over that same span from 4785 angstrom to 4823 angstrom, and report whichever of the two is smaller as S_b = 217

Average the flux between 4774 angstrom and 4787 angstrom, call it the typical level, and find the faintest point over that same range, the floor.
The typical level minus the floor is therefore 1.2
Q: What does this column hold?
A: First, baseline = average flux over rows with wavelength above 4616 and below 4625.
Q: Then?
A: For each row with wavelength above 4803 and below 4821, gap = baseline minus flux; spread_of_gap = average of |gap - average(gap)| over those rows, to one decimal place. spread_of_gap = 2.0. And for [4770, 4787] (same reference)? 1.2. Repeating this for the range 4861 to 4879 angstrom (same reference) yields 3.8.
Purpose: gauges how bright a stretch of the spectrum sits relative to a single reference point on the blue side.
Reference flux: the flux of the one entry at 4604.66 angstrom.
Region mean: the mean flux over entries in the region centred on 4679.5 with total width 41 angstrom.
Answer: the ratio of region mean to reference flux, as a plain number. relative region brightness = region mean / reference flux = 1.012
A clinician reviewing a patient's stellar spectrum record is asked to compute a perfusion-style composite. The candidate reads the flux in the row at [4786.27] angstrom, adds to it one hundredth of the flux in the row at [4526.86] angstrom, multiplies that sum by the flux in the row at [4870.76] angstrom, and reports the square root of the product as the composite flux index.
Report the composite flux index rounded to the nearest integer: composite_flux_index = 208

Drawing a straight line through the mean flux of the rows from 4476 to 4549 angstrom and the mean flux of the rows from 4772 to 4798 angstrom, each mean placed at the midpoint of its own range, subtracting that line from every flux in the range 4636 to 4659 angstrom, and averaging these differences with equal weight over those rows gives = 1.1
